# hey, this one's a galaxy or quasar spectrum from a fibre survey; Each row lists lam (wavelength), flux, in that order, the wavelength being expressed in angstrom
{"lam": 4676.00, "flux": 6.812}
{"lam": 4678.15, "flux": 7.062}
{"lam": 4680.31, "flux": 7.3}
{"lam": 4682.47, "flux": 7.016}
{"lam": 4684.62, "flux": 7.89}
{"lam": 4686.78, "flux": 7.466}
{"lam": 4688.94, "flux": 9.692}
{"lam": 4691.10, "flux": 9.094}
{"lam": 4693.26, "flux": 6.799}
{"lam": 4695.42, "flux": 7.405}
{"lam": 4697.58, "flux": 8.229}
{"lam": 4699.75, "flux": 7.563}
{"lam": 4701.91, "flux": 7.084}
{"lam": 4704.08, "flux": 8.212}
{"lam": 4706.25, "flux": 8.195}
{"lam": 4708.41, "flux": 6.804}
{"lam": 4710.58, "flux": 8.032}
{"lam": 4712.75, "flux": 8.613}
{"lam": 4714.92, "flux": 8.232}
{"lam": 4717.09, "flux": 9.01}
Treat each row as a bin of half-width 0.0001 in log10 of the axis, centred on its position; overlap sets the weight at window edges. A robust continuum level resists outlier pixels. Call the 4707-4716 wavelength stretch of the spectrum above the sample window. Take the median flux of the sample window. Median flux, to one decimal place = 8.1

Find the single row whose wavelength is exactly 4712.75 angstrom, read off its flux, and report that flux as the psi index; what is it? 8.613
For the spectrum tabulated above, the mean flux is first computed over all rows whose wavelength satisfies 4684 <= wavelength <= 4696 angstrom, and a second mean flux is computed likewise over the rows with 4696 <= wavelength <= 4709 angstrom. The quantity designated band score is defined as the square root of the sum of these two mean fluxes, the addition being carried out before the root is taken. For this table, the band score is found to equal 3.97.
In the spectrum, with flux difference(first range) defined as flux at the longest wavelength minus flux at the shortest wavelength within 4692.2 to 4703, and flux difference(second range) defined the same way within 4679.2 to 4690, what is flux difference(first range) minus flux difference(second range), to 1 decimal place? -2.1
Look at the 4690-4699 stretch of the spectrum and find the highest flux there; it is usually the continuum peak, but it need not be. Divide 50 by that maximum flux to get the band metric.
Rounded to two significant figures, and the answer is 5.5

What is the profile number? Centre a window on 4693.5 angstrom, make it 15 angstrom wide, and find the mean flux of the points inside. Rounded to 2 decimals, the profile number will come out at 8.04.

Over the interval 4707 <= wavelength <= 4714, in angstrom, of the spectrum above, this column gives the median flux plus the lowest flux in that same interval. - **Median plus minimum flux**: 14.84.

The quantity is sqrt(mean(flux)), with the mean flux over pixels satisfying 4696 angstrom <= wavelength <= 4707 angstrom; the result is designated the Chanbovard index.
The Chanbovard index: 2.80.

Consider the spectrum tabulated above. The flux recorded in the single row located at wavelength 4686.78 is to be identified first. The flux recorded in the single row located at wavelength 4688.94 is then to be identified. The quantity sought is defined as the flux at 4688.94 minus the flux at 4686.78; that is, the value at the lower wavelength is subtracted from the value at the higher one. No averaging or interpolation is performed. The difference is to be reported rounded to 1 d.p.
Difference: 2.2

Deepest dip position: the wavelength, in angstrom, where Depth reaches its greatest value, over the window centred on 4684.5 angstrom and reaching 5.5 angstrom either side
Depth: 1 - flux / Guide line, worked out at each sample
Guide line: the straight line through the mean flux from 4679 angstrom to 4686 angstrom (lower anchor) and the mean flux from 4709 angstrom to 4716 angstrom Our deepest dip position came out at 4682.47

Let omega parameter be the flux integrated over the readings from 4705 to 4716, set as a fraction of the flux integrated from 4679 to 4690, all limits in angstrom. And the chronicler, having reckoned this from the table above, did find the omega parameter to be 1.02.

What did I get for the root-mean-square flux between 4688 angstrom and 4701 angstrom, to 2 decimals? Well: 8.19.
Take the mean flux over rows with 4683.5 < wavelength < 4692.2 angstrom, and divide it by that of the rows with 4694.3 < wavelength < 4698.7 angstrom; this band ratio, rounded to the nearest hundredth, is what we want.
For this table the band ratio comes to 1.09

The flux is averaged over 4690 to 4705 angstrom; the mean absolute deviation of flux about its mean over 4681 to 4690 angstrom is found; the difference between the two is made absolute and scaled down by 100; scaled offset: 0.0693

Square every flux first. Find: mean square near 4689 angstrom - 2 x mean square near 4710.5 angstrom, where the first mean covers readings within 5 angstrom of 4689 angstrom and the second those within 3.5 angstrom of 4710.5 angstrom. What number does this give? -55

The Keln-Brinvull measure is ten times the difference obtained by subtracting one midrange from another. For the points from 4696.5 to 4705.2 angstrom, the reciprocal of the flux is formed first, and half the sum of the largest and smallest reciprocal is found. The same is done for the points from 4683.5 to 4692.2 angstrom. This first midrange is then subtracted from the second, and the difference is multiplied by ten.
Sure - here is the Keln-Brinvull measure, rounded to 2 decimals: -0.13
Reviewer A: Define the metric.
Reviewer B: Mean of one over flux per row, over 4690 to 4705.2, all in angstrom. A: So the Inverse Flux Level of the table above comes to 0.130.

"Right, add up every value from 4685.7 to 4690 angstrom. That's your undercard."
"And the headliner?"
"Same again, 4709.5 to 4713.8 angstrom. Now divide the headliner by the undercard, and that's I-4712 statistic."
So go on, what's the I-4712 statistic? 0.97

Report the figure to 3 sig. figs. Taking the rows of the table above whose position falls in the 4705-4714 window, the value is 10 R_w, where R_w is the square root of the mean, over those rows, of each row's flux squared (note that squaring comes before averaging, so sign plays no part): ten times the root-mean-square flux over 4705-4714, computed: 79.4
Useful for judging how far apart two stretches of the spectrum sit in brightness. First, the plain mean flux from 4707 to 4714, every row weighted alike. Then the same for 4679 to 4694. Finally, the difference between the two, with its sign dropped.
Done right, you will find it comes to 0.1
